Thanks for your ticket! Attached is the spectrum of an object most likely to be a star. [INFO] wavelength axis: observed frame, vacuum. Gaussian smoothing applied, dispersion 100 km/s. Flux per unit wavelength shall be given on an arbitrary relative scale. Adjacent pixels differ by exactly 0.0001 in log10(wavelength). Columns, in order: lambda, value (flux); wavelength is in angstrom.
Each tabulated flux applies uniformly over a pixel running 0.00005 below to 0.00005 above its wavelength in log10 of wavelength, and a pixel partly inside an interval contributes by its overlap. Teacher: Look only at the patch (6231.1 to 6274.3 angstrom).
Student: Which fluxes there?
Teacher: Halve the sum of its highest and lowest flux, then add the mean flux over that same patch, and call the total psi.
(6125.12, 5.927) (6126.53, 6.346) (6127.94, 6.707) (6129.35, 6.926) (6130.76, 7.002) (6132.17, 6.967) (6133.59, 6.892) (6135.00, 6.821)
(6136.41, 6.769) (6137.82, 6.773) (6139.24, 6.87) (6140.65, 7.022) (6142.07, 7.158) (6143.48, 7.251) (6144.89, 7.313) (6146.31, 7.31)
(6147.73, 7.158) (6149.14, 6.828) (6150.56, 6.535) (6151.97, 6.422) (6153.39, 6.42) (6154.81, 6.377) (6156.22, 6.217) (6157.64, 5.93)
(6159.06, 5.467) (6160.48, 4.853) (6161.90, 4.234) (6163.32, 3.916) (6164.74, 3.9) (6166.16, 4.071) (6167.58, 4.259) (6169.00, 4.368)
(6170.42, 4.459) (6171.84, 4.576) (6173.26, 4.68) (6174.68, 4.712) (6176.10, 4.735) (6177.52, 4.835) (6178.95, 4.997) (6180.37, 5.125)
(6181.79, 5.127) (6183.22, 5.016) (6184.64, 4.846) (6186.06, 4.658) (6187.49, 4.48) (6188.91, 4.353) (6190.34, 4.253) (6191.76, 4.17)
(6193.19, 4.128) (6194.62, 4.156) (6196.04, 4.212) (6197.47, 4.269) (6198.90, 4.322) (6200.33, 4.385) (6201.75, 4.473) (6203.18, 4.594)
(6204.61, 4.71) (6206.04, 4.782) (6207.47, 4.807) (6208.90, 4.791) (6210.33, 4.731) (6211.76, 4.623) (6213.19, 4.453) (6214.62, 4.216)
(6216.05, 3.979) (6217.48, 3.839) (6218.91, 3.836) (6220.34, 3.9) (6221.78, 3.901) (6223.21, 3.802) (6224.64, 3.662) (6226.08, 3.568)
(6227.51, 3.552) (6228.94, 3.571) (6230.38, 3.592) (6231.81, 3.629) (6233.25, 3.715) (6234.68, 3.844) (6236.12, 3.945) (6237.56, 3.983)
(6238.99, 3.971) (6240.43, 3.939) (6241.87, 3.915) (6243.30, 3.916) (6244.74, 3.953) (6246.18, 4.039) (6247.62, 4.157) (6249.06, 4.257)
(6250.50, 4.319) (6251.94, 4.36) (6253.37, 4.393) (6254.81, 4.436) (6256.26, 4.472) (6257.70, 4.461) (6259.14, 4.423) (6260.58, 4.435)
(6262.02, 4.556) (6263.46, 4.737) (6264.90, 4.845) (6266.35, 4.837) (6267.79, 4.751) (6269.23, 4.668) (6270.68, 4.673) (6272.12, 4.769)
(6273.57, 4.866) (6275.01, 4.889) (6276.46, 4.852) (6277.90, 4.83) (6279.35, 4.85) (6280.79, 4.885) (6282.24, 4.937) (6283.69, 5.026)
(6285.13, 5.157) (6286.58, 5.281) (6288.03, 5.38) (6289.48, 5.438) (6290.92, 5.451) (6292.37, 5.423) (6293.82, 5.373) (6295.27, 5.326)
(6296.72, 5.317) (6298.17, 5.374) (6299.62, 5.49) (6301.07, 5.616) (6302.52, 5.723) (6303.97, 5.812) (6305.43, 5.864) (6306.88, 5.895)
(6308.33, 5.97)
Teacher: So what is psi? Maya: 8.6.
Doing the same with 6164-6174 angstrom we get 8.6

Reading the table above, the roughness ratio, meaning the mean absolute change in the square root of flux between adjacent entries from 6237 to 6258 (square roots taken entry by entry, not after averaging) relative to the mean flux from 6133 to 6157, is 0.0016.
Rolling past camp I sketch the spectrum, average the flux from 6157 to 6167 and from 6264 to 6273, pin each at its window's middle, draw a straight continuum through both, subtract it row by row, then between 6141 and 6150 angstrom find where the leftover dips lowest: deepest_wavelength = 6149.14 angstrom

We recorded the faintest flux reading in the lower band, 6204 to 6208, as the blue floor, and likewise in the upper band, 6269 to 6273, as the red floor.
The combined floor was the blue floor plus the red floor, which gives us 9.38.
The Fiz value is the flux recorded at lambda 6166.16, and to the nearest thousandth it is 4.071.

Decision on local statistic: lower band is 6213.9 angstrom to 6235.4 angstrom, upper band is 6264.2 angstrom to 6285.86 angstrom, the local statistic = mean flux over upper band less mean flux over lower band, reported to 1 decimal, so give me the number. 1.1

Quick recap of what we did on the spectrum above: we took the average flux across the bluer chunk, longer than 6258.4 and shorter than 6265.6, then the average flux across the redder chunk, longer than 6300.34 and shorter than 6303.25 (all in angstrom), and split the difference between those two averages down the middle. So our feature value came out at 5.1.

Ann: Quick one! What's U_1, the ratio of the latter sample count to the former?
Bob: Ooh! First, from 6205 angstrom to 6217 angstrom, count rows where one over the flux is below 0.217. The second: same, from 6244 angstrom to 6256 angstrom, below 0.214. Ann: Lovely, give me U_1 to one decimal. 0.0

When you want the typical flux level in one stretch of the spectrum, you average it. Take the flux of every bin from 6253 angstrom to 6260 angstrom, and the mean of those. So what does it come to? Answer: 4.44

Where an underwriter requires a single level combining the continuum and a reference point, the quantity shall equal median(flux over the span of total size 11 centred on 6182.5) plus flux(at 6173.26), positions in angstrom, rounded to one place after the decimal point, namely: 9.6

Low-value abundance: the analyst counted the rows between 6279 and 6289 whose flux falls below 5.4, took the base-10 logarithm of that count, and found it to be 0.85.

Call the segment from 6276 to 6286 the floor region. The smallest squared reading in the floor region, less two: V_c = 21.3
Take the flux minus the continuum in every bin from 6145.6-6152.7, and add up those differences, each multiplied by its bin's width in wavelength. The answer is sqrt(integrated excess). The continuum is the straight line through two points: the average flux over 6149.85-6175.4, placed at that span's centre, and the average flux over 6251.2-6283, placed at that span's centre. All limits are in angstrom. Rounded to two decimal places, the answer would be 3.49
